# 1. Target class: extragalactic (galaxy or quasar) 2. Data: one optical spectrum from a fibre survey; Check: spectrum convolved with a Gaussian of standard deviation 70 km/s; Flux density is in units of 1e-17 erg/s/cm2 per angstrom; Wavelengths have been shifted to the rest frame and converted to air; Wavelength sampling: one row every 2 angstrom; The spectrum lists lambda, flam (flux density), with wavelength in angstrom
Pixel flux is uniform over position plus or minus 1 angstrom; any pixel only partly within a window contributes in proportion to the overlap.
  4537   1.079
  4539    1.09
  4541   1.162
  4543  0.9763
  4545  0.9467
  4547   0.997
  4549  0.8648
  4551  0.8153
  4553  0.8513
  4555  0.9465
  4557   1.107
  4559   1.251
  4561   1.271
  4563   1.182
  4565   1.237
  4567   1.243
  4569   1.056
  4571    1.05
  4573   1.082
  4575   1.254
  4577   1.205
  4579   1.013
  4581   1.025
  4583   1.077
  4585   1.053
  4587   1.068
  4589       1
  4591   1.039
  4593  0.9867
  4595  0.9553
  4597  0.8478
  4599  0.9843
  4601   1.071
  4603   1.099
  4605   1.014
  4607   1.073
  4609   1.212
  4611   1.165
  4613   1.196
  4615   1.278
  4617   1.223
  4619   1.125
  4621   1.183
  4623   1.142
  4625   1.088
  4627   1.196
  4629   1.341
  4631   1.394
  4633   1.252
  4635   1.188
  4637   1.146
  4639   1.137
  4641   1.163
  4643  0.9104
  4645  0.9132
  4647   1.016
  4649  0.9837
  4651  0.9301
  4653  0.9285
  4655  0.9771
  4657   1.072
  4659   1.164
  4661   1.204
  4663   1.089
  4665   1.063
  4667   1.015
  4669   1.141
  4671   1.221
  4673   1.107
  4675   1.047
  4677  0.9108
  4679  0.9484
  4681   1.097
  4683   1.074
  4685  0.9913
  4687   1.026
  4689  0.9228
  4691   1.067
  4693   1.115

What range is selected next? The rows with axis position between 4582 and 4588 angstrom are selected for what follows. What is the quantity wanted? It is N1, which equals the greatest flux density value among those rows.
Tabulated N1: 1.077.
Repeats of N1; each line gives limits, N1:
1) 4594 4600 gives 0.9843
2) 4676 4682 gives 1.097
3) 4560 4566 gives 1.271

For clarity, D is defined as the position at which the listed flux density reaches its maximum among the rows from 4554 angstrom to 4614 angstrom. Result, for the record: 4561 angstrom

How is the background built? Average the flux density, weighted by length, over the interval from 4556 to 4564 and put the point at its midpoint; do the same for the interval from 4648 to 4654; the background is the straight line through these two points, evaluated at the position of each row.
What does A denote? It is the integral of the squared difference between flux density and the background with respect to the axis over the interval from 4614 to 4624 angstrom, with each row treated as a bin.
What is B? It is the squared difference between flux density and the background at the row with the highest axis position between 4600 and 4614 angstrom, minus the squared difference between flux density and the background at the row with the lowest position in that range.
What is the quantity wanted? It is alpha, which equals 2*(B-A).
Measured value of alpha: -0.5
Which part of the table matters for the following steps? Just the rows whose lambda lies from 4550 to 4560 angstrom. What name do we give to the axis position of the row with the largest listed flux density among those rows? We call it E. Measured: 4559 angstrom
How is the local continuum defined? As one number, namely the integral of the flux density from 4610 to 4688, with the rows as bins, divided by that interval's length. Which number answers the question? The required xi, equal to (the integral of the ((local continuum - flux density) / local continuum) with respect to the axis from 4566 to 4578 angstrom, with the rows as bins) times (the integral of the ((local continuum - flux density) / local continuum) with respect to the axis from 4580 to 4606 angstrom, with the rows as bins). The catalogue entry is -1.0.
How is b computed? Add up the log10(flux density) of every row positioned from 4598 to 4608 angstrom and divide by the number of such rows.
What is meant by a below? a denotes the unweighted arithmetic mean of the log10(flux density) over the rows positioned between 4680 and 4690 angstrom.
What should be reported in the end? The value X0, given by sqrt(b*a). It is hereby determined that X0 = 0.013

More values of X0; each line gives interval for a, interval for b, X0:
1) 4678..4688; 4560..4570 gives 0.029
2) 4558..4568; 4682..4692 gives 0.024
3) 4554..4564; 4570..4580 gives 0.053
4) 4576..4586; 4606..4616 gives 0.047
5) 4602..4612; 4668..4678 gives 0.039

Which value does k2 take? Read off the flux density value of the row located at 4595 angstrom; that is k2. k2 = 0.9553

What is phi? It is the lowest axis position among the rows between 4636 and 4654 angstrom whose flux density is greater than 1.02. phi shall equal 4637 angstrom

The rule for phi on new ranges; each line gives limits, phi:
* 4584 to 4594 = 4585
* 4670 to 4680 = 4671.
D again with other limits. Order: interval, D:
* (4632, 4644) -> 4633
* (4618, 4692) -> 4631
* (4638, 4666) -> 4661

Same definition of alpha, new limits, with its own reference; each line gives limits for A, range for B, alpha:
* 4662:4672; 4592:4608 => -1.0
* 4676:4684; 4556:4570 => -0.4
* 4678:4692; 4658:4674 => -0.9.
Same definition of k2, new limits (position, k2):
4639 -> 1.137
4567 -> 1.243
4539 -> 1.09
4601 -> 1.071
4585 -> 1.053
